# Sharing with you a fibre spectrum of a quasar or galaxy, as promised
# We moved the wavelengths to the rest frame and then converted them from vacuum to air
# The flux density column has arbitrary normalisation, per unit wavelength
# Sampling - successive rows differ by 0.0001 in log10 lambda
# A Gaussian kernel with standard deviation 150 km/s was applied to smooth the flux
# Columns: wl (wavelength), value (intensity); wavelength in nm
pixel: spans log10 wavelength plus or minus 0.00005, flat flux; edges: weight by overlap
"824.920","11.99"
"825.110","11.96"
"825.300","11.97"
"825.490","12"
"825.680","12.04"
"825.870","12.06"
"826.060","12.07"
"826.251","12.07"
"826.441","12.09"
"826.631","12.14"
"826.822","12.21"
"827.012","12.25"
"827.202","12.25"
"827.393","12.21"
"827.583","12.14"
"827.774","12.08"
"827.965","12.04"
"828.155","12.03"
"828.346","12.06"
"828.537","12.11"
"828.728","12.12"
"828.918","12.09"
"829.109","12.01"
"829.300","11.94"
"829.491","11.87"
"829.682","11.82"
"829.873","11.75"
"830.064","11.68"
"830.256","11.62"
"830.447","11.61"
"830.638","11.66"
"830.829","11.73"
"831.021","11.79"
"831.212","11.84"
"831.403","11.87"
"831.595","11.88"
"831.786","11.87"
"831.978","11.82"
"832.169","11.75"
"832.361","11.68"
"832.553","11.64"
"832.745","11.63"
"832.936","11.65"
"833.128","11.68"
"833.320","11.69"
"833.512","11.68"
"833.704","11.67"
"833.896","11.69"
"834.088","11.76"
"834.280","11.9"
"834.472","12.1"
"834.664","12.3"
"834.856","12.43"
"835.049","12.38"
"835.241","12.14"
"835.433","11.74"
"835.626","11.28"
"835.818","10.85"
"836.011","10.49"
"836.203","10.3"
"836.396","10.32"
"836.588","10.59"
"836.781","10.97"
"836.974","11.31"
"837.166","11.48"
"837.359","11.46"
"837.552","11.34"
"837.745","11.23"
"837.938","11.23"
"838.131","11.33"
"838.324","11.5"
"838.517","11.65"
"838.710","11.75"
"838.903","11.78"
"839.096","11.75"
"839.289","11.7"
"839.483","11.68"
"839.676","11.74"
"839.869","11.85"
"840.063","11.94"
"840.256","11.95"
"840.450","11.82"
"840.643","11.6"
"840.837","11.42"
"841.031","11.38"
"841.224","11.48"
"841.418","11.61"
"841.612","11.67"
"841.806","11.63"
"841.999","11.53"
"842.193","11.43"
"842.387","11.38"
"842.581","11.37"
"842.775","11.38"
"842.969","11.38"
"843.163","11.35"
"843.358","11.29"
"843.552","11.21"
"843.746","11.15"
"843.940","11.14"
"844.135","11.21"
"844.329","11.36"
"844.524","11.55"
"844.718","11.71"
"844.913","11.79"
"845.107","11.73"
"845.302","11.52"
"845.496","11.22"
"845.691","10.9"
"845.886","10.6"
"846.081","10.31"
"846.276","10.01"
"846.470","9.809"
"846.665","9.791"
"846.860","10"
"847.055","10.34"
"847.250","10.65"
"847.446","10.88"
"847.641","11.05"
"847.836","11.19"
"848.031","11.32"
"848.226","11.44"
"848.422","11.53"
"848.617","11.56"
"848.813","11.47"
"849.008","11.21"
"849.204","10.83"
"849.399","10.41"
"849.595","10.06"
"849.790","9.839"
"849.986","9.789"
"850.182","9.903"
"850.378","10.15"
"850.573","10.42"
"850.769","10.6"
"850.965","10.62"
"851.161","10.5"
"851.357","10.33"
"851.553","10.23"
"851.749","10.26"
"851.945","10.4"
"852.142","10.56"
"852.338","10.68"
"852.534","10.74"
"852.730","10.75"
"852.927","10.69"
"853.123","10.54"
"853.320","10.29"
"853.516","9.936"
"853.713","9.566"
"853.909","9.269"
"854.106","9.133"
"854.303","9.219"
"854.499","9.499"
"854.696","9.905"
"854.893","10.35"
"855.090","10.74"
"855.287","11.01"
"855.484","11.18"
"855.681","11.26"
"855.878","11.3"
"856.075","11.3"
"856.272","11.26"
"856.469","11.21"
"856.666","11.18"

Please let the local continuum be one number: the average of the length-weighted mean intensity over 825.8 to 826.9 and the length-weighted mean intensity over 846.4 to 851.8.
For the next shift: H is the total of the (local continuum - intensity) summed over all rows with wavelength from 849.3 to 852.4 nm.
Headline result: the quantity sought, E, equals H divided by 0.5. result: 33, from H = 17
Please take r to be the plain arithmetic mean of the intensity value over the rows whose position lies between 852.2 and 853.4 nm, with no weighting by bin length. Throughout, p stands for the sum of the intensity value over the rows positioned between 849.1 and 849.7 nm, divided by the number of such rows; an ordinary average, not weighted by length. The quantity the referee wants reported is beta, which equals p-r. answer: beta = -0.2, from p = 10.4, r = 10.6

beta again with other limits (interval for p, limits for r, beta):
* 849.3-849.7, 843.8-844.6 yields -1.1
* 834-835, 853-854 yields 2.2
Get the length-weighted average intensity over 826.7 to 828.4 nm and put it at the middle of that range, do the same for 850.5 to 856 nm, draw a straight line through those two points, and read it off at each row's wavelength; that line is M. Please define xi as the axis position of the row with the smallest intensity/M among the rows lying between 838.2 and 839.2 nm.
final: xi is 838.324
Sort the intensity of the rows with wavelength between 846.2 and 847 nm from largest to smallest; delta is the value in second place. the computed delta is 10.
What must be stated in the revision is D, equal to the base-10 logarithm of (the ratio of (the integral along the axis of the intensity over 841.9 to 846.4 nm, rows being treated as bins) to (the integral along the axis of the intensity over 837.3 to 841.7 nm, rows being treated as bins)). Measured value -0.004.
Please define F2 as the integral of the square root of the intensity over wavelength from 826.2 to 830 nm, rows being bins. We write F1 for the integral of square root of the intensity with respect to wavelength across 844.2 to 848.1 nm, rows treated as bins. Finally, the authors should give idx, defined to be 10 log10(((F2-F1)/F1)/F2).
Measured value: -27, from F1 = 12.9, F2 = 13.2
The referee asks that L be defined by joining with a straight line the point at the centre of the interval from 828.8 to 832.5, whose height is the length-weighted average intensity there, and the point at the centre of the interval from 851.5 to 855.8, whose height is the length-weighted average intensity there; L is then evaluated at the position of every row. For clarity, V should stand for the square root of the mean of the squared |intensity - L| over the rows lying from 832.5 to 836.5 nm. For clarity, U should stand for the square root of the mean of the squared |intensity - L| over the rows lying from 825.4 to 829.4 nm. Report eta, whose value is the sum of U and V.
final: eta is 0.70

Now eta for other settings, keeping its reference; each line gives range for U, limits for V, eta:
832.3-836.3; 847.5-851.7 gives 1.07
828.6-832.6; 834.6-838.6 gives 0.72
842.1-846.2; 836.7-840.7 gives 0.93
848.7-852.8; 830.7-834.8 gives 0.64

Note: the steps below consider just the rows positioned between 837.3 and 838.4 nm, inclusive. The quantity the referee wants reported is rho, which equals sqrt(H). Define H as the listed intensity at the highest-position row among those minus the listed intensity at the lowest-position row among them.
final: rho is 0.20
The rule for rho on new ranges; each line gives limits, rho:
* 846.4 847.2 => 0.73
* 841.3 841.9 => 0.14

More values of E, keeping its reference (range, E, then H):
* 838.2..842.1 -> -13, -7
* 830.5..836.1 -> -23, -12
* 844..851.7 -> 45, 22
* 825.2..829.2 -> -32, -16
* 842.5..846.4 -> 5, 3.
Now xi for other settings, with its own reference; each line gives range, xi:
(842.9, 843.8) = 843.746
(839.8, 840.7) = 840.643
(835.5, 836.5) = 836.203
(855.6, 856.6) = 855.681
